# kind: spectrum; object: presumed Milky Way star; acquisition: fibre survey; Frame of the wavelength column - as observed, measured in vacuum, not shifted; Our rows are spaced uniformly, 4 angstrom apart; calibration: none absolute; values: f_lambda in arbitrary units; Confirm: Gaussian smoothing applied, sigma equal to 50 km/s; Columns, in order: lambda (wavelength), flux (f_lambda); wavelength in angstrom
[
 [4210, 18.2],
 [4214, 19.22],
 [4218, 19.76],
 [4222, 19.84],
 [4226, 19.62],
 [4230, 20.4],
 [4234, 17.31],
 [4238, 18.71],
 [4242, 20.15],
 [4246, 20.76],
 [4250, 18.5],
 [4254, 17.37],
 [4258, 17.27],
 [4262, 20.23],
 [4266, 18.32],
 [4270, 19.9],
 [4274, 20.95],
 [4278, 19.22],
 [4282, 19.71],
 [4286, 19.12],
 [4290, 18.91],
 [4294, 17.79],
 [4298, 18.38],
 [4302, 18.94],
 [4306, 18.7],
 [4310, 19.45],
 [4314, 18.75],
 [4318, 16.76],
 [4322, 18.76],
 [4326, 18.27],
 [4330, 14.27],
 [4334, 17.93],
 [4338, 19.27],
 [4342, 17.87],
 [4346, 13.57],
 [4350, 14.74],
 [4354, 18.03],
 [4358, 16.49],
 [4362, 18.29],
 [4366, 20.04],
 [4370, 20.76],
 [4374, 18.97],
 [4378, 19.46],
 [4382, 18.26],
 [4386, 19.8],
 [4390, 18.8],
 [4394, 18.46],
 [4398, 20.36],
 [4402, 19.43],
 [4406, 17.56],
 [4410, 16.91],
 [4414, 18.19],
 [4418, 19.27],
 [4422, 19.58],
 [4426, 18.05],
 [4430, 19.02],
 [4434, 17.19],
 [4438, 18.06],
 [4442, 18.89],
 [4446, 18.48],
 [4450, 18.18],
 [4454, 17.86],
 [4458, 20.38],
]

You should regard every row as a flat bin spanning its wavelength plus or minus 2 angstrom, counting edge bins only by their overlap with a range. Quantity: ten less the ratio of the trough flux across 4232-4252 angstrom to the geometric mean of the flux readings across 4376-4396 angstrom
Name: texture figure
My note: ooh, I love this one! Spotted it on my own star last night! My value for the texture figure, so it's 9.09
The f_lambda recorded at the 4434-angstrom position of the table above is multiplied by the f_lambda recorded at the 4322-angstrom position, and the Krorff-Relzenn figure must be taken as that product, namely 322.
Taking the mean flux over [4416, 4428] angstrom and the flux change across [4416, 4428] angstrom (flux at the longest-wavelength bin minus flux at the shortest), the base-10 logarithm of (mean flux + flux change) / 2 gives 0.95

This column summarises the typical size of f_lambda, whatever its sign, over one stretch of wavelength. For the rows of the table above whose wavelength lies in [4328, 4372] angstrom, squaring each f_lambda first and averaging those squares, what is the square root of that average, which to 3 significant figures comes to 17.5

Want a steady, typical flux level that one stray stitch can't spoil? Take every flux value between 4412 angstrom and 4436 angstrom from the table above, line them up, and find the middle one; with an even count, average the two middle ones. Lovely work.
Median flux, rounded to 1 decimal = 18.6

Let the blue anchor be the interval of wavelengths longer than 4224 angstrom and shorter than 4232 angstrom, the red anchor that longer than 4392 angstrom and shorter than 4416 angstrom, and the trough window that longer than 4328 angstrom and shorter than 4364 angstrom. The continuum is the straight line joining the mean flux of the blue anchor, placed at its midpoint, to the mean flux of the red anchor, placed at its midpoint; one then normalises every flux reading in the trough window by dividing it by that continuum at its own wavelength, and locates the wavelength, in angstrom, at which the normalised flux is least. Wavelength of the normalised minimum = 4346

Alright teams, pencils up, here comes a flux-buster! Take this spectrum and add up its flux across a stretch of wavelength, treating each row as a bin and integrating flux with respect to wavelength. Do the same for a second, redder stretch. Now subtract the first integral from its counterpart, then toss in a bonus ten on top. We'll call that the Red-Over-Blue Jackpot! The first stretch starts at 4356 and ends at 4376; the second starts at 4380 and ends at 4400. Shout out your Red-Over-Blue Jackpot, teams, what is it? 15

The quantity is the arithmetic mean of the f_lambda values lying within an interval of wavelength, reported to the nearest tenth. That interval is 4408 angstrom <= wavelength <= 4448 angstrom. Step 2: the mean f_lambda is 18.4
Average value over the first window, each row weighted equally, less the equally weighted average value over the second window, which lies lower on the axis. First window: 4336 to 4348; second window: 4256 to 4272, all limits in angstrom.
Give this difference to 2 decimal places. -2.03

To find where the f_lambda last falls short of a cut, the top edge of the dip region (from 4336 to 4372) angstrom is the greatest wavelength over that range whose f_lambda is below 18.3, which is 4362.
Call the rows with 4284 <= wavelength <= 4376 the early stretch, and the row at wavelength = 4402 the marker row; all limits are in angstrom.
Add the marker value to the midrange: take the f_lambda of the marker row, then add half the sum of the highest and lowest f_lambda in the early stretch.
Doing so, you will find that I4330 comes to 36.6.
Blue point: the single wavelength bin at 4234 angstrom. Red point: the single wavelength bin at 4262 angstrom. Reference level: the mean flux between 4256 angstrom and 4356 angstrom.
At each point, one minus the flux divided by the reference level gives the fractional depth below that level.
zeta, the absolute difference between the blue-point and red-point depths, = 0.16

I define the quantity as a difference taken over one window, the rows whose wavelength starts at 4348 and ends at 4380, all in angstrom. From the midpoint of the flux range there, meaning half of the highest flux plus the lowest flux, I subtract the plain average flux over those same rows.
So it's -0.6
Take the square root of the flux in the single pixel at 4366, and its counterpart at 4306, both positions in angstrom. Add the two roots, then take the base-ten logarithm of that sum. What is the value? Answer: 0.945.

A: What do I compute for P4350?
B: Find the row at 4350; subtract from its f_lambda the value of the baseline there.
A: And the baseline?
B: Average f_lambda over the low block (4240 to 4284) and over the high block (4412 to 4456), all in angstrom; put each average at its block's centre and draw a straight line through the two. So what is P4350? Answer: -4.1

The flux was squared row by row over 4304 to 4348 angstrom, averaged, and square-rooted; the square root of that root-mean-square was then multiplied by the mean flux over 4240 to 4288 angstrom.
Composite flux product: 81.2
